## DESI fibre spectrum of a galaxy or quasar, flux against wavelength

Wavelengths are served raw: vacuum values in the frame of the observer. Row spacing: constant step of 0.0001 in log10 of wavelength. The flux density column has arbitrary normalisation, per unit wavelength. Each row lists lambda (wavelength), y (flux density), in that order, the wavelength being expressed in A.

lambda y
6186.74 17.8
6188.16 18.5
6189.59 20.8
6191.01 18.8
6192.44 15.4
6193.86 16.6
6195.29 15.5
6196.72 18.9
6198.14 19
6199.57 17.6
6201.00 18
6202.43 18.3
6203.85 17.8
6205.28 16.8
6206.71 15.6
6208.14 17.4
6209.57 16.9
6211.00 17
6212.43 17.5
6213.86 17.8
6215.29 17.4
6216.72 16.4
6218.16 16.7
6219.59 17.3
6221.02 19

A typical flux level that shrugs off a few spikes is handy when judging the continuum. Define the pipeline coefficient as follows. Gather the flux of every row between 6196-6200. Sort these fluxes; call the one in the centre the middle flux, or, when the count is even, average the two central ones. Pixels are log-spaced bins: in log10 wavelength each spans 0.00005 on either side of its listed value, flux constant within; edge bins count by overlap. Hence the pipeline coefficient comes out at 18.9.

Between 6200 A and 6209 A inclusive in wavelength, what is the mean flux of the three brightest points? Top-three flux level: 18.0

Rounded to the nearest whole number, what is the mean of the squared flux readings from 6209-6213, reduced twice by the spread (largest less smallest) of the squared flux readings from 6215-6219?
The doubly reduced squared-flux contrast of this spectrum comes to 226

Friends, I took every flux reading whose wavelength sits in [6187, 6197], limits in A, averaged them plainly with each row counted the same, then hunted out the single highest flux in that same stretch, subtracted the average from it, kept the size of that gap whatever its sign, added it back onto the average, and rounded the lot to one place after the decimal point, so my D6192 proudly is 20.8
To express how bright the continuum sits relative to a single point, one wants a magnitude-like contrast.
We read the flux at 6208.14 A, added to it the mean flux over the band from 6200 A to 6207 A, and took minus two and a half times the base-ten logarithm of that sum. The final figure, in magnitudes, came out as -3.85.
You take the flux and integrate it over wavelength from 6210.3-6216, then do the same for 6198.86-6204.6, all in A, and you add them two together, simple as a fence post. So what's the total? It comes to 202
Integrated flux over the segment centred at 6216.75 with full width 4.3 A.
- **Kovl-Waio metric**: 72.3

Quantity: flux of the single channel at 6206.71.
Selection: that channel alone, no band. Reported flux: 15.6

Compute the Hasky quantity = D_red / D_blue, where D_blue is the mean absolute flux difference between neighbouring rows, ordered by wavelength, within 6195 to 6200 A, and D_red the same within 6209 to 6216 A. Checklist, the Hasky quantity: 0.20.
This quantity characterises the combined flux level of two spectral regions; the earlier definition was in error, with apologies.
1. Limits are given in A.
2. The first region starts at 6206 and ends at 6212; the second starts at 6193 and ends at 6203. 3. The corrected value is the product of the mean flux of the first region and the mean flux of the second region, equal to 296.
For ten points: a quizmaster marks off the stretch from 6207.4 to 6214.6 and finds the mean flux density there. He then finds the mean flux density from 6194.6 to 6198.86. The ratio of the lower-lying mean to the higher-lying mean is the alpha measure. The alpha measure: 1.03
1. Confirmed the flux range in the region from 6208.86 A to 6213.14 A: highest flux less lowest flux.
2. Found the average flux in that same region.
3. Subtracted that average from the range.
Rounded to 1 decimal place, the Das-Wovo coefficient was -16.5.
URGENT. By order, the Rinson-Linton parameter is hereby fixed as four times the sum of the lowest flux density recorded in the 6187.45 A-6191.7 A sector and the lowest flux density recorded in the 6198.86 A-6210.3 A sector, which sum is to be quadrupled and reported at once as 136.4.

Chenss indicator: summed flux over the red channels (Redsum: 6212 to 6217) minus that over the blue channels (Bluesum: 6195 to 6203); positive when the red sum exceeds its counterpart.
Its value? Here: -38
